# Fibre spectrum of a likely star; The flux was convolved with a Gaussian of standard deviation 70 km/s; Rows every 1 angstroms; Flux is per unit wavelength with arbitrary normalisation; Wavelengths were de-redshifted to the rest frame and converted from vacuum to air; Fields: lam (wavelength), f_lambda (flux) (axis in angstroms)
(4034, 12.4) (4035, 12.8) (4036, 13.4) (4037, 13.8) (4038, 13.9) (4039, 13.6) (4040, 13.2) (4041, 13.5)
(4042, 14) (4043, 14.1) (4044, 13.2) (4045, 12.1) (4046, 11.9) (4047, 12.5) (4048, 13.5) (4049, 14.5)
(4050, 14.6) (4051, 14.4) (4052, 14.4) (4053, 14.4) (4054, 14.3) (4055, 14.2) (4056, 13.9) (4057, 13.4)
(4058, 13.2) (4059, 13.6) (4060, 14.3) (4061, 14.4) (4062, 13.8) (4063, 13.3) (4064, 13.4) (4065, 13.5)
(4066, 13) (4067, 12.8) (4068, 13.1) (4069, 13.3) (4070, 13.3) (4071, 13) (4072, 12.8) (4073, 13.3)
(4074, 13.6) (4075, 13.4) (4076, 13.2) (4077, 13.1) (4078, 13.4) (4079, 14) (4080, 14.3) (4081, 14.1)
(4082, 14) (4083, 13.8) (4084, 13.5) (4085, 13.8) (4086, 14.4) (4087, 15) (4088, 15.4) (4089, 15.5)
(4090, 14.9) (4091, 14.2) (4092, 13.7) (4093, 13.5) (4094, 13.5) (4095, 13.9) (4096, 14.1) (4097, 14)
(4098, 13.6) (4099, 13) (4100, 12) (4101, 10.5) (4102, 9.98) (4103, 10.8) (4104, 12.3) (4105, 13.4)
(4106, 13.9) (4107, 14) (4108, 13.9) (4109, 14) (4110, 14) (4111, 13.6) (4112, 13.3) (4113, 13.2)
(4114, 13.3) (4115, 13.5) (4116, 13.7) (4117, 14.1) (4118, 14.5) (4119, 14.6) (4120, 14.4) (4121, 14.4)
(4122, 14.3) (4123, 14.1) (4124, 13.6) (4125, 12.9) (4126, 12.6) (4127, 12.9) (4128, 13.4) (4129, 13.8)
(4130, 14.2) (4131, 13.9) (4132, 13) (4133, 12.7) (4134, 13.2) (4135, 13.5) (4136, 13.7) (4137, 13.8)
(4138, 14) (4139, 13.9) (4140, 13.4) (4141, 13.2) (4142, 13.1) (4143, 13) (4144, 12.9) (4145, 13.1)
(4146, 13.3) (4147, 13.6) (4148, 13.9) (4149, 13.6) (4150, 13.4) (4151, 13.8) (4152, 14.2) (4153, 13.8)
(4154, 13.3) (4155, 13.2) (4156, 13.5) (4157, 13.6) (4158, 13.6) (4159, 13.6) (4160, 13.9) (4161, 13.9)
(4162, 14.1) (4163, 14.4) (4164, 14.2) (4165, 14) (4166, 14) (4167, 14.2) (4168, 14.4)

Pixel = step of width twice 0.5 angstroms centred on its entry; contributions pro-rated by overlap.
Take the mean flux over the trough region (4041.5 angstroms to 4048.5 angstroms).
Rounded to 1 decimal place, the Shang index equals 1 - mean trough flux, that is -12.0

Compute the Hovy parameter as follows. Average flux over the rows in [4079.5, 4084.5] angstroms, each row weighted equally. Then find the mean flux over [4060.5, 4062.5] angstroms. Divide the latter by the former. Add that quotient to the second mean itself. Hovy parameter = 15.1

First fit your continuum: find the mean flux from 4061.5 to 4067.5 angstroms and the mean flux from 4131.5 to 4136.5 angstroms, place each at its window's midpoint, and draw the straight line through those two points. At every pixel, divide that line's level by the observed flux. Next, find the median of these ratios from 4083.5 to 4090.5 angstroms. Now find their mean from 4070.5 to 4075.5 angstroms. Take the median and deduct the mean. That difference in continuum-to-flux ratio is -0.12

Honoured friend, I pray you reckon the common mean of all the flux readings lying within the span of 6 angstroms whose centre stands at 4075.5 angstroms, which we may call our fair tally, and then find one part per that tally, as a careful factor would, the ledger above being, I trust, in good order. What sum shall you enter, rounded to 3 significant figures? 0.0750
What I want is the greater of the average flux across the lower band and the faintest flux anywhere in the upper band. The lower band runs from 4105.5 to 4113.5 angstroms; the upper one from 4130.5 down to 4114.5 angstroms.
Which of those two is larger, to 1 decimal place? 13.7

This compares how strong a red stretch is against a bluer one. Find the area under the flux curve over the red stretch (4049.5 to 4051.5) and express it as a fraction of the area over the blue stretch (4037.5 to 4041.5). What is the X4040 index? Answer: 0.5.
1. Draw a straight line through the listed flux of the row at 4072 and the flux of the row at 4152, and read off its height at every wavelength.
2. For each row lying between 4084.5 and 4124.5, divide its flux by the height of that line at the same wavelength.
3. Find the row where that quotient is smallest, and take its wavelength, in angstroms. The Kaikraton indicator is 4102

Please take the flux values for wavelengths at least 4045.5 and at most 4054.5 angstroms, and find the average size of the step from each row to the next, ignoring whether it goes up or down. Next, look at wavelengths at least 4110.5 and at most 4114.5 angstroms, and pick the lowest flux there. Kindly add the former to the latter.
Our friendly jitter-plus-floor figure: 13.6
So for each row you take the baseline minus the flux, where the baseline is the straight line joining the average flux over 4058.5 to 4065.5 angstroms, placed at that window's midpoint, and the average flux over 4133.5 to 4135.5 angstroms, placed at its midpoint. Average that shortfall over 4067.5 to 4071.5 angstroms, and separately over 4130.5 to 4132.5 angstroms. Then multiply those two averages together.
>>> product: 0.0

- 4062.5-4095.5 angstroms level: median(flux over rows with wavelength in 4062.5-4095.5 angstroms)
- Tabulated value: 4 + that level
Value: 17.5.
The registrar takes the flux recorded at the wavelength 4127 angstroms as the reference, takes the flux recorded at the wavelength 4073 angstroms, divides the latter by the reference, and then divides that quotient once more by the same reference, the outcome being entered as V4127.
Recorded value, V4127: 0.080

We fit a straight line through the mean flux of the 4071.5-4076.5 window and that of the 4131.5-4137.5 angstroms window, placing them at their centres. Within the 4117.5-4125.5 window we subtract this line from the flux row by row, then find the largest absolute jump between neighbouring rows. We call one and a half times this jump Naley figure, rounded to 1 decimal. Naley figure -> 1.1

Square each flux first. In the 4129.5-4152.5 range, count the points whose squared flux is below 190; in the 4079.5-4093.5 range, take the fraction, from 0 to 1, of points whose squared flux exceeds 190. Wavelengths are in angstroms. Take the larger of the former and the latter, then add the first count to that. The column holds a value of 30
